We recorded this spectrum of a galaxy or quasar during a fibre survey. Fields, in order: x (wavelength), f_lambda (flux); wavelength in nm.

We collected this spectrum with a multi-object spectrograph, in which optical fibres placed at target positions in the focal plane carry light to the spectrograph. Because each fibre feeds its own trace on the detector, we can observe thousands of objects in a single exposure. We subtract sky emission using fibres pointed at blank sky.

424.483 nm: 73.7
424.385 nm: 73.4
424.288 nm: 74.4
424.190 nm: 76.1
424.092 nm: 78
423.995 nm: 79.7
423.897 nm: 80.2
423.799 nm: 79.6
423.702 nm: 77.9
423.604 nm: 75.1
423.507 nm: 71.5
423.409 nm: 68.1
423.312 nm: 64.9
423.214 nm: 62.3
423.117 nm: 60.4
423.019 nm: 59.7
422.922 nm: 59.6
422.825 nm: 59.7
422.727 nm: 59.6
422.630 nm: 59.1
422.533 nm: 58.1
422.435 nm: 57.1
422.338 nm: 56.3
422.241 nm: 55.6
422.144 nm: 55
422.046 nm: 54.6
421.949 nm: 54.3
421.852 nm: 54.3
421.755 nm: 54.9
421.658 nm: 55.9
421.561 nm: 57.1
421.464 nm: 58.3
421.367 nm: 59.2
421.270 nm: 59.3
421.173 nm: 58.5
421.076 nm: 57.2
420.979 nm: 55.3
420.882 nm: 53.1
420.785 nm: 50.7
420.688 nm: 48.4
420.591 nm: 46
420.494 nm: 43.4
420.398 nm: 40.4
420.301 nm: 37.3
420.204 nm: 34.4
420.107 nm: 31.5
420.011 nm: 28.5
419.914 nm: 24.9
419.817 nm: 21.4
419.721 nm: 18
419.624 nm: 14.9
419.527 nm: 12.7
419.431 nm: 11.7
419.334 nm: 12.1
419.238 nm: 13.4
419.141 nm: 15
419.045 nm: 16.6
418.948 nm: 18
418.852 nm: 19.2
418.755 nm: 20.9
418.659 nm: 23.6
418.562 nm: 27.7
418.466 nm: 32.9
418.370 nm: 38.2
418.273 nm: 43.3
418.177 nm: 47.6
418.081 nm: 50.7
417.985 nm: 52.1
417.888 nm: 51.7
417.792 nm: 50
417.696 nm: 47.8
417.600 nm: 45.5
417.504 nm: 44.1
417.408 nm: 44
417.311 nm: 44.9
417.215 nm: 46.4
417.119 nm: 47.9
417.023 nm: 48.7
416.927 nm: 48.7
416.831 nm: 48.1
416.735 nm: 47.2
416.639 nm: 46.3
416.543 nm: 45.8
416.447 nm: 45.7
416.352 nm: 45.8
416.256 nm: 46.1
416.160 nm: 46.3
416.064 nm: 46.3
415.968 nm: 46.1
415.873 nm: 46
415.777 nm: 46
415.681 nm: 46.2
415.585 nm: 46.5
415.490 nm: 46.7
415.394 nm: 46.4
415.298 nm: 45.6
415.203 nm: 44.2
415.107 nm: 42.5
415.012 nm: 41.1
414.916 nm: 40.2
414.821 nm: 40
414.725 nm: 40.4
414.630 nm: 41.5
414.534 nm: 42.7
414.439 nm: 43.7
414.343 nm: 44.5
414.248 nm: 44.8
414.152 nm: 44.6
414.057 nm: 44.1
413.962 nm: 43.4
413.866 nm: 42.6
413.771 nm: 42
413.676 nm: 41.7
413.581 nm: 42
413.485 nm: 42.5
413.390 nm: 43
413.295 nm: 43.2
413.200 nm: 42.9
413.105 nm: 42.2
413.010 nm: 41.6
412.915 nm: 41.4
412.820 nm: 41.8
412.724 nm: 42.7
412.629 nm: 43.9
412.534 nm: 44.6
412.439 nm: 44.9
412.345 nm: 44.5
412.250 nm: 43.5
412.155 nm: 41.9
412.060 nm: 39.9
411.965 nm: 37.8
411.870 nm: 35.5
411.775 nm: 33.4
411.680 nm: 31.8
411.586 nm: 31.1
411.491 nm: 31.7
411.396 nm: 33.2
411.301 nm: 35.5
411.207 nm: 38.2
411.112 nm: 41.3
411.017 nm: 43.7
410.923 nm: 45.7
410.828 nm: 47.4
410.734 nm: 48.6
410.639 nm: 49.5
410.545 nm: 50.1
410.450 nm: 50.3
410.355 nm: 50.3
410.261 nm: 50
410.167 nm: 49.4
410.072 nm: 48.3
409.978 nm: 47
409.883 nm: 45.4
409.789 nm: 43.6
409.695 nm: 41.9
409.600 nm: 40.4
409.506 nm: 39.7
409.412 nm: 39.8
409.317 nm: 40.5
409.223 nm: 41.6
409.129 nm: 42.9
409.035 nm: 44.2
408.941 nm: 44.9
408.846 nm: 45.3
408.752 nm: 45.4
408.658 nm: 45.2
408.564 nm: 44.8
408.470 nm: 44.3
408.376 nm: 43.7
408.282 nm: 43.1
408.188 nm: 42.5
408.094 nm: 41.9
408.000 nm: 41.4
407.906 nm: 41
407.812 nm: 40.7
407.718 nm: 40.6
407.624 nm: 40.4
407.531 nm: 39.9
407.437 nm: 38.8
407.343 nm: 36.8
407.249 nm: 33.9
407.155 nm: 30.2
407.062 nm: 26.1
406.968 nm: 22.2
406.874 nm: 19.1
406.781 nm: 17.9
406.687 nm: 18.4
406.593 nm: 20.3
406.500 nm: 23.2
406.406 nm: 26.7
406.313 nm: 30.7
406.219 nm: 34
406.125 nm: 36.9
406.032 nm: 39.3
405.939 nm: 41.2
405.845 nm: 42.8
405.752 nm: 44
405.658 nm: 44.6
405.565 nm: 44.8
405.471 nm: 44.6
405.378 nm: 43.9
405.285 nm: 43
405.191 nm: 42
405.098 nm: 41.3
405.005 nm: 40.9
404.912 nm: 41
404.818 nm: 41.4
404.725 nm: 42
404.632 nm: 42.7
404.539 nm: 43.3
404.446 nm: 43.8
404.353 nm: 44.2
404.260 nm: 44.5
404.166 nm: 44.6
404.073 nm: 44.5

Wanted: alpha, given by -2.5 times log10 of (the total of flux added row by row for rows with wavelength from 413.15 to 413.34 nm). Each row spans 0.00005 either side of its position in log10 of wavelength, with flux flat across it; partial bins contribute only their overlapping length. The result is -4.8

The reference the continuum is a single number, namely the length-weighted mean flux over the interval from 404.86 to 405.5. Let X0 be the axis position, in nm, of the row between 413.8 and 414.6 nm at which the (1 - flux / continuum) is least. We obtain 414.248 nm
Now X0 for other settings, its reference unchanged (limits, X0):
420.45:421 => 420.979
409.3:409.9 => 409.883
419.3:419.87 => 419.817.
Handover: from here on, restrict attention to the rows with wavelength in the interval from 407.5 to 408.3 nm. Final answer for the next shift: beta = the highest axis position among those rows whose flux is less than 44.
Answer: 408.282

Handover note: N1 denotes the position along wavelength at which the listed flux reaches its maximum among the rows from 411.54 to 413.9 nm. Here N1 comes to 412.439 nm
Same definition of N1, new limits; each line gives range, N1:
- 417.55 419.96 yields 417.985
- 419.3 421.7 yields 421.270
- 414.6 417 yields 416.927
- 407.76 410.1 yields 410.072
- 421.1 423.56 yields 423.507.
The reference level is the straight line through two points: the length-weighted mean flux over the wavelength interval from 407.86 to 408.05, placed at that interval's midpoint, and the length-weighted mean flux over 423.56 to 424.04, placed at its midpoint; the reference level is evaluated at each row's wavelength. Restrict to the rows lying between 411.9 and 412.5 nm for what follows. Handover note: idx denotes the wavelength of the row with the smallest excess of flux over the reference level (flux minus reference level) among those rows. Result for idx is 411.965 nm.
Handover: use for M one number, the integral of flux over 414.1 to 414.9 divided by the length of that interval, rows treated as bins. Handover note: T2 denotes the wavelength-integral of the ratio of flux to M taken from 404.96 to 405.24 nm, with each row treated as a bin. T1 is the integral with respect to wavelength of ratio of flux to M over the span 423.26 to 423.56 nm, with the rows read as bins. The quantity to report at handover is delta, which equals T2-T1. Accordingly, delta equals -0.21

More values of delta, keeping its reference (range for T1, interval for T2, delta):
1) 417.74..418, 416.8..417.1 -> 0.03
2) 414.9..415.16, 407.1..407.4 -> -0.02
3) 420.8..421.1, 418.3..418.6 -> -0.15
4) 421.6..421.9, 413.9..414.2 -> -0.08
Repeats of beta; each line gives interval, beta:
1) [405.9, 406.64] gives 406.593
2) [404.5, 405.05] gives 405.005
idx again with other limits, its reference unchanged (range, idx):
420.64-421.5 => 420.688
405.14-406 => 405.939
